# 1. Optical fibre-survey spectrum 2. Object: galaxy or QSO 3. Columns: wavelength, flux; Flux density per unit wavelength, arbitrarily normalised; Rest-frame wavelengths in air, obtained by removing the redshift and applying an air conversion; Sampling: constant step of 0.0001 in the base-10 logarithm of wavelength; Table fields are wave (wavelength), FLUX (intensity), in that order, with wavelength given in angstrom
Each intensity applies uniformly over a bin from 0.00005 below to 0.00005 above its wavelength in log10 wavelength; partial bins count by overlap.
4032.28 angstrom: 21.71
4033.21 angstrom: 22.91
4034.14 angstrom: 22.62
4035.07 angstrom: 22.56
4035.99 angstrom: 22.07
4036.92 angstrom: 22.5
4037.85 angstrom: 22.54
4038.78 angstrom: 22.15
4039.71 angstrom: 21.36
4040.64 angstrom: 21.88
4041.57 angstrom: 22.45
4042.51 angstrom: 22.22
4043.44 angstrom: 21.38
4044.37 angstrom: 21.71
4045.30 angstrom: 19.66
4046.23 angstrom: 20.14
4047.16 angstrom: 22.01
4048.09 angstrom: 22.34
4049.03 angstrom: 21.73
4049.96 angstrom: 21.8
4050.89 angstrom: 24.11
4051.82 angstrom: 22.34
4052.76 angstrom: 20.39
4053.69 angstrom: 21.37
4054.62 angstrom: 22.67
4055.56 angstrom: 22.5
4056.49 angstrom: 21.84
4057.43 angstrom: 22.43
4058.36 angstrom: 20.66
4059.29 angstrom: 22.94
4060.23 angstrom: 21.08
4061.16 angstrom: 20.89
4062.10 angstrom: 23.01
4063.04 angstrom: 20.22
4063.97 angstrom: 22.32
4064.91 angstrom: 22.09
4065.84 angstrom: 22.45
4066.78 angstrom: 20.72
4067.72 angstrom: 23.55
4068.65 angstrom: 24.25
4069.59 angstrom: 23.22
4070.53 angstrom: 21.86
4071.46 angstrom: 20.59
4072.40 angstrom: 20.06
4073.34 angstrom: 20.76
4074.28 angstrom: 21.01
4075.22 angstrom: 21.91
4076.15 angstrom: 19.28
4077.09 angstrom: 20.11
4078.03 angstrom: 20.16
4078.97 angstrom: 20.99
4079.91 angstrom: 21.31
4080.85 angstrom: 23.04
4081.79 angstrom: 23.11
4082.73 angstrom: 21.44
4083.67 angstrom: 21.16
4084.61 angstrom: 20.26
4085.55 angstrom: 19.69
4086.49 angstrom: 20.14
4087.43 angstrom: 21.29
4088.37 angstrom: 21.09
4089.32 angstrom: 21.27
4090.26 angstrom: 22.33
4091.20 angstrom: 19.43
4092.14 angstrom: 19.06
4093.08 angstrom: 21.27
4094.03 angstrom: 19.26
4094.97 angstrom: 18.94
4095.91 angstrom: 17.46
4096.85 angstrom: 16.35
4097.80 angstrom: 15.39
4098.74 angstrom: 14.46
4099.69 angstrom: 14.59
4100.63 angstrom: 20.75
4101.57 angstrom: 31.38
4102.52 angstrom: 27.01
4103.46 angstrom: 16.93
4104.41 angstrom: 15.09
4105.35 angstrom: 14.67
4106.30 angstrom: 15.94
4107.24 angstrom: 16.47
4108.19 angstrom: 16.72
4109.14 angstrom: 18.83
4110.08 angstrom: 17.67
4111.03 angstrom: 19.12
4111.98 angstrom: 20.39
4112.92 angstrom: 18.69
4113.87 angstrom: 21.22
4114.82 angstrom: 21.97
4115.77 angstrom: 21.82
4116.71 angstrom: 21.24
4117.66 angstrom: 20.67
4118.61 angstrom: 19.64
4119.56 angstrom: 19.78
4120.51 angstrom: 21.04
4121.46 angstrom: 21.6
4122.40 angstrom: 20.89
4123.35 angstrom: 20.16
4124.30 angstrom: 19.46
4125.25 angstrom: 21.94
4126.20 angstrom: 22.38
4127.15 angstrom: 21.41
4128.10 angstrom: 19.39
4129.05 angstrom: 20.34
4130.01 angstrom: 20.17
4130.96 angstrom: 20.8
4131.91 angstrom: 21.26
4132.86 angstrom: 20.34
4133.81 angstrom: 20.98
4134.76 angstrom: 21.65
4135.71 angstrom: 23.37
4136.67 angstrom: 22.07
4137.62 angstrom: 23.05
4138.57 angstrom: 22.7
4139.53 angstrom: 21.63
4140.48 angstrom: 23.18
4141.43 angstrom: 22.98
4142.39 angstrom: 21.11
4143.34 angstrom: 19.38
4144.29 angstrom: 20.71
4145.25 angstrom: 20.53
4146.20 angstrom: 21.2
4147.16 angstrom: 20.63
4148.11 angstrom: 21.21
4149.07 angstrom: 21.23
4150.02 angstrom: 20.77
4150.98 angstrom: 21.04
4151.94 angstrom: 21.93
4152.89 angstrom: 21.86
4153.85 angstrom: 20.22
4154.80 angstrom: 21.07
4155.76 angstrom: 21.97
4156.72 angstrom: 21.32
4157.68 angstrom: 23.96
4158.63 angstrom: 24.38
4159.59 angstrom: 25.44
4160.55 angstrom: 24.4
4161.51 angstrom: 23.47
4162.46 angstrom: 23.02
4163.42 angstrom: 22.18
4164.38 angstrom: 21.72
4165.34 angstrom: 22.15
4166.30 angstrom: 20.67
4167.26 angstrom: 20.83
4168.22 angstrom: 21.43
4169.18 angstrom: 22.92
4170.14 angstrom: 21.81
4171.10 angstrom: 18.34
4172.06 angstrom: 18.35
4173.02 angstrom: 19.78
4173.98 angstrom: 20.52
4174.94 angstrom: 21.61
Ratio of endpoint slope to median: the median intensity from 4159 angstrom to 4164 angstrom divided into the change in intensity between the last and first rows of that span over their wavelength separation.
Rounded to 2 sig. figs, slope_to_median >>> -0.036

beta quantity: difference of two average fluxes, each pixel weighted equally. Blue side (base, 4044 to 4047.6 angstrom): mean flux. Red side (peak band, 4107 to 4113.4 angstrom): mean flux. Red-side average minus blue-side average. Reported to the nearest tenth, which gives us -2.6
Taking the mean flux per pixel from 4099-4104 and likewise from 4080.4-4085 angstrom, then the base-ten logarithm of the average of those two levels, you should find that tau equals 1.34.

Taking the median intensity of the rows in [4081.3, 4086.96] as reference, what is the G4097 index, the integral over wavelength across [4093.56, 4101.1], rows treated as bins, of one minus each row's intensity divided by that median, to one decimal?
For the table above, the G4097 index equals 1.3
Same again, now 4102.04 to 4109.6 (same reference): 1.1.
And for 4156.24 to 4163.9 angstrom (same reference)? -1.0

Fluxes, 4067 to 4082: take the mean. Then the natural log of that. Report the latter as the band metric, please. 3.07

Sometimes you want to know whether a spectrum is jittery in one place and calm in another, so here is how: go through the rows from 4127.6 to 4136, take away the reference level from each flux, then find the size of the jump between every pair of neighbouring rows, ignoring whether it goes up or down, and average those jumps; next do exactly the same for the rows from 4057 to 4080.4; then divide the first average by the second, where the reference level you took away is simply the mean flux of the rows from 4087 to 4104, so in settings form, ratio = 0.62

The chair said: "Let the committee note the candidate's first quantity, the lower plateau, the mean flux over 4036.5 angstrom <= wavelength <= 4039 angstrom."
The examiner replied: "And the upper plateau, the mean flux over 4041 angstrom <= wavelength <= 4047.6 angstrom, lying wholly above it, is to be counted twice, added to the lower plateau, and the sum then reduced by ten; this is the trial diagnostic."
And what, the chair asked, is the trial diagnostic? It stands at 55.1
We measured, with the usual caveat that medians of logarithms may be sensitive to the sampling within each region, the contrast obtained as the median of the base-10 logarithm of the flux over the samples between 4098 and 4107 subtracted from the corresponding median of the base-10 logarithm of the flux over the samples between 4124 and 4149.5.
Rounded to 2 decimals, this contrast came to 0.12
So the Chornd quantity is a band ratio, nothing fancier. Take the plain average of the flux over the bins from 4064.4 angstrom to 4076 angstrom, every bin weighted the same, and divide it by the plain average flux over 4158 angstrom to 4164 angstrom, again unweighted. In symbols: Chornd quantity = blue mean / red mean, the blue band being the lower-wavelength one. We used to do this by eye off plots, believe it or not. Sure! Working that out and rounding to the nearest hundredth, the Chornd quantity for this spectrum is 0.92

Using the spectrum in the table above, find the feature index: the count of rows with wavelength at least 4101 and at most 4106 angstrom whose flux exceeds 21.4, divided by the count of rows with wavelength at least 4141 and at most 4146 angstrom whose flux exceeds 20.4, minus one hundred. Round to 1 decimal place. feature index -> -99.5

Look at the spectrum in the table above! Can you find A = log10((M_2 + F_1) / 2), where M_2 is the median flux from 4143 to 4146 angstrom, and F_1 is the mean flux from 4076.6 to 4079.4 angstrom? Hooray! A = 1.311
